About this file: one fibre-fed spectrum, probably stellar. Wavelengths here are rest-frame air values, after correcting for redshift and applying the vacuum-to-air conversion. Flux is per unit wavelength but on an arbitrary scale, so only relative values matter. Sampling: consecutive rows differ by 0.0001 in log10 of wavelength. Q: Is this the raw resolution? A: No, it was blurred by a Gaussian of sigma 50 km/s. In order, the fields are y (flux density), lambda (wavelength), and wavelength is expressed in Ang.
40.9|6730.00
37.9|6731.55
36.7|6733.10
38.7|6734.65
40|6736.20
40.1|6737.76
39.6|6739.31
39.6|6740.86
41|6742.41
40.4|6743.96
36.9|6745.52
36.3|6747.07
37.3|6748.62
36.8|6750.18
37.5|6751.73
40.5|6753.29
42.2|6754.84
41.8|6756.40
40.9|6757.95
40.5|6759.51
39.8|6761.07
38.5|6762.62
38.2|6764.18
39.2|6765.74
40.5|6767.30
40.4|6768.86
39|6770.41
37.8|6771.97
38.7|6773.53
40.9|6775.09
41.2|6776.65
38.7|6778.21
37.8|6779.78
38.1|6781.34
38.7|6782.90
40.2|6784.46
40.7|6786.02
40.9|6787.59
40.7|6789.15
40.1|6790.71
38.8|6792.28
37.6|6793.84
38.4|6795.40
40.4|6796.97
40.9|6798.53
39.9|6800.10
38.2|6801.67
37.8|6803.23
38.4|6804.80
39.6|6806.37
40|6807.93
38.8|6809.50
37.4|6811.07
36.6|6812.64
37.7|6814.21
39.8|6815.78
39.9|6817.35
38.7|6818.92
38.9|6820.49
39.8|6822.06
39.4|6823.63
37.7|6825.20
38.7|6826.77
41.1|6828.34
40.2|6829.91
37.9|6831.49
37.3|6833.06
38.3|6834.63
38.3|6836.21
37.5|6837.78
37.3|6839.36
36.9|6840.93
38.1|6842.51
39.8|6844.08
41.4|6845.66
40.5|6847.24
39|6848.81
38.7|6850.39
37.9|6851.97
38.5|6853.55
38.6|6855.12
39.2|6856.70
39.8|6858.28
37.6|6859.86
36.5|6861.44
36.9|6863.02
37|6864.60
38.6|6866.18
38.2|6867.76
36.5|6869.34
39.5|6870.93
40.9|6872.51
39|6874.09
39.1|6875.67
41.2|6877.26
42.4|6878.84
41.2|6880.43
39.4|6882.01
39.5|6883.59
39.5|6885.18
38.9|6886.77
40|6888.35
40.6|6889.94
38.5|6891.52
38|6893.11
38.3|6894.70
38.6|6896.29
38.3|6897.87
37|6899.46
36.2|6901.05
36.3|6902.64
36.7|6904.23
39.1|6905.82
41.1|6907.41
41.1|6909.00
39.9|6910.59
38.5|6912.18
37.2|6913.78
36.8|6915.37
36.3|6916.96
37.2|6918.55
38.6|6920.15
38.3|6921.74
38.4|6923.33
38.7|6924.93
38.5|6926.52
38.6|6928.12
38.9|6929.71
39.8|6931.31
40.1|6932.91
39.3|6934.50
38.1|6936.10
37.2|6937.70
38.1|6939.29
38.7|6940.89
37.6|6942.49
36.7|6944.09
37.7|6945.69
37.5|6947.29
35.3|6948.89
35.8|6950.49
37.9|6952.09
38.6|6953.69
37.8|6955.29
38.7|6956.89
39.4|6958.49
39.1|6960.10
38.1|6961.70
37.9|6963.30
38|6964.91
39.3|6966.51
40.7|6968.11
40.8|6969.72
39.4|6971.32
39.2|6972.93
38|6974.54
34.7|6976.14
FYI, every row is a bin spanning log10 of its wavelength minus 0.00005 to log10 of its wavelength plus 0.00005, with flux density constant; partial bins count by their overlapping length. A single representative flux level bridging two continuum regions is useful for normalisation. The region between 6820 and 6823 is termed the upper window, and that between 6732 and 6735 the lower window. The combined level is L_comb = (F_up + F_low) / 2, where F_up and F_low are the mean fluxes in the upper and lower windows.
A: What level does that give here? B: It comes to 38.5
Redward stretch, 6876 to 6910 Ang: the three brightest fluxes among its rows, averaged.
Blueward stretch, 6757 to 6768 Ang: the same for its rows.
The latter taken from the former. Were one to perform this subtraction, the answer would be 1.0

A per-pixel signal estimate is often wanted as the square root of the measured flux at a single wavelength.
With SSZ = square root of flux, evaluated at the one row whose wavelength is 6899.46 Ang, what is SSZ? 6.08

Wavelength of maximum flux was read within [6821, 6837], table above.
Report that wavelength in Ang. 6828.34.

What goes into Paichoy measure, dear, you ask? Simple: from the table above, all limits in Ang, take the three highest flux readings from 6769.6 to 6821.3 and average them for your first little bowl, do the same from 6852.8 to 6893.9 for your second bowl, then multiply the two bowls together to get 1706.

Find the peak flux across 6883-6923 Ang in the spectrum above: 41.1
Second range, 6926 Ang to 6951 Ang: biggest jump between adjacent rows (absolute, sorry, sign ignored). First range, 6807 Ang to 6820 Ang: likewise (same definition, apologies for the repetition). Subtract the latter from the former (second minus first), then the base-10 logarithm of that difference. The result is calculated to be -1.0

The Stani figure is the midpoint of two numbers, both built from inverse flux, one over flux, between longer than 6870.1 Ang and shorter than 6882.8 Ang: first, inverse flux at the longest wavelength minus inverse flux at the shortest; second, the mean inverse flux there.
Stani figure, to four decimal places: 0.0124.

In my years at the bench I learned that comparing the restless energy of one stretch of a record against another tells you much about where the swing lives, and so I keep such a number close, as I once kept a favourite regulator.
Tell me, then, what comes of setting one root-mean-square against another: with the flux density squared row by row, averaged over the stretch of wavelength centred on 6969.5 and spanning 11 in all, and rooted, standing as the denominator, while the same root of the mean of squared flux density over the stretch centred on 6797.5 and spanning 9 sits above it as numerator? 1.00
